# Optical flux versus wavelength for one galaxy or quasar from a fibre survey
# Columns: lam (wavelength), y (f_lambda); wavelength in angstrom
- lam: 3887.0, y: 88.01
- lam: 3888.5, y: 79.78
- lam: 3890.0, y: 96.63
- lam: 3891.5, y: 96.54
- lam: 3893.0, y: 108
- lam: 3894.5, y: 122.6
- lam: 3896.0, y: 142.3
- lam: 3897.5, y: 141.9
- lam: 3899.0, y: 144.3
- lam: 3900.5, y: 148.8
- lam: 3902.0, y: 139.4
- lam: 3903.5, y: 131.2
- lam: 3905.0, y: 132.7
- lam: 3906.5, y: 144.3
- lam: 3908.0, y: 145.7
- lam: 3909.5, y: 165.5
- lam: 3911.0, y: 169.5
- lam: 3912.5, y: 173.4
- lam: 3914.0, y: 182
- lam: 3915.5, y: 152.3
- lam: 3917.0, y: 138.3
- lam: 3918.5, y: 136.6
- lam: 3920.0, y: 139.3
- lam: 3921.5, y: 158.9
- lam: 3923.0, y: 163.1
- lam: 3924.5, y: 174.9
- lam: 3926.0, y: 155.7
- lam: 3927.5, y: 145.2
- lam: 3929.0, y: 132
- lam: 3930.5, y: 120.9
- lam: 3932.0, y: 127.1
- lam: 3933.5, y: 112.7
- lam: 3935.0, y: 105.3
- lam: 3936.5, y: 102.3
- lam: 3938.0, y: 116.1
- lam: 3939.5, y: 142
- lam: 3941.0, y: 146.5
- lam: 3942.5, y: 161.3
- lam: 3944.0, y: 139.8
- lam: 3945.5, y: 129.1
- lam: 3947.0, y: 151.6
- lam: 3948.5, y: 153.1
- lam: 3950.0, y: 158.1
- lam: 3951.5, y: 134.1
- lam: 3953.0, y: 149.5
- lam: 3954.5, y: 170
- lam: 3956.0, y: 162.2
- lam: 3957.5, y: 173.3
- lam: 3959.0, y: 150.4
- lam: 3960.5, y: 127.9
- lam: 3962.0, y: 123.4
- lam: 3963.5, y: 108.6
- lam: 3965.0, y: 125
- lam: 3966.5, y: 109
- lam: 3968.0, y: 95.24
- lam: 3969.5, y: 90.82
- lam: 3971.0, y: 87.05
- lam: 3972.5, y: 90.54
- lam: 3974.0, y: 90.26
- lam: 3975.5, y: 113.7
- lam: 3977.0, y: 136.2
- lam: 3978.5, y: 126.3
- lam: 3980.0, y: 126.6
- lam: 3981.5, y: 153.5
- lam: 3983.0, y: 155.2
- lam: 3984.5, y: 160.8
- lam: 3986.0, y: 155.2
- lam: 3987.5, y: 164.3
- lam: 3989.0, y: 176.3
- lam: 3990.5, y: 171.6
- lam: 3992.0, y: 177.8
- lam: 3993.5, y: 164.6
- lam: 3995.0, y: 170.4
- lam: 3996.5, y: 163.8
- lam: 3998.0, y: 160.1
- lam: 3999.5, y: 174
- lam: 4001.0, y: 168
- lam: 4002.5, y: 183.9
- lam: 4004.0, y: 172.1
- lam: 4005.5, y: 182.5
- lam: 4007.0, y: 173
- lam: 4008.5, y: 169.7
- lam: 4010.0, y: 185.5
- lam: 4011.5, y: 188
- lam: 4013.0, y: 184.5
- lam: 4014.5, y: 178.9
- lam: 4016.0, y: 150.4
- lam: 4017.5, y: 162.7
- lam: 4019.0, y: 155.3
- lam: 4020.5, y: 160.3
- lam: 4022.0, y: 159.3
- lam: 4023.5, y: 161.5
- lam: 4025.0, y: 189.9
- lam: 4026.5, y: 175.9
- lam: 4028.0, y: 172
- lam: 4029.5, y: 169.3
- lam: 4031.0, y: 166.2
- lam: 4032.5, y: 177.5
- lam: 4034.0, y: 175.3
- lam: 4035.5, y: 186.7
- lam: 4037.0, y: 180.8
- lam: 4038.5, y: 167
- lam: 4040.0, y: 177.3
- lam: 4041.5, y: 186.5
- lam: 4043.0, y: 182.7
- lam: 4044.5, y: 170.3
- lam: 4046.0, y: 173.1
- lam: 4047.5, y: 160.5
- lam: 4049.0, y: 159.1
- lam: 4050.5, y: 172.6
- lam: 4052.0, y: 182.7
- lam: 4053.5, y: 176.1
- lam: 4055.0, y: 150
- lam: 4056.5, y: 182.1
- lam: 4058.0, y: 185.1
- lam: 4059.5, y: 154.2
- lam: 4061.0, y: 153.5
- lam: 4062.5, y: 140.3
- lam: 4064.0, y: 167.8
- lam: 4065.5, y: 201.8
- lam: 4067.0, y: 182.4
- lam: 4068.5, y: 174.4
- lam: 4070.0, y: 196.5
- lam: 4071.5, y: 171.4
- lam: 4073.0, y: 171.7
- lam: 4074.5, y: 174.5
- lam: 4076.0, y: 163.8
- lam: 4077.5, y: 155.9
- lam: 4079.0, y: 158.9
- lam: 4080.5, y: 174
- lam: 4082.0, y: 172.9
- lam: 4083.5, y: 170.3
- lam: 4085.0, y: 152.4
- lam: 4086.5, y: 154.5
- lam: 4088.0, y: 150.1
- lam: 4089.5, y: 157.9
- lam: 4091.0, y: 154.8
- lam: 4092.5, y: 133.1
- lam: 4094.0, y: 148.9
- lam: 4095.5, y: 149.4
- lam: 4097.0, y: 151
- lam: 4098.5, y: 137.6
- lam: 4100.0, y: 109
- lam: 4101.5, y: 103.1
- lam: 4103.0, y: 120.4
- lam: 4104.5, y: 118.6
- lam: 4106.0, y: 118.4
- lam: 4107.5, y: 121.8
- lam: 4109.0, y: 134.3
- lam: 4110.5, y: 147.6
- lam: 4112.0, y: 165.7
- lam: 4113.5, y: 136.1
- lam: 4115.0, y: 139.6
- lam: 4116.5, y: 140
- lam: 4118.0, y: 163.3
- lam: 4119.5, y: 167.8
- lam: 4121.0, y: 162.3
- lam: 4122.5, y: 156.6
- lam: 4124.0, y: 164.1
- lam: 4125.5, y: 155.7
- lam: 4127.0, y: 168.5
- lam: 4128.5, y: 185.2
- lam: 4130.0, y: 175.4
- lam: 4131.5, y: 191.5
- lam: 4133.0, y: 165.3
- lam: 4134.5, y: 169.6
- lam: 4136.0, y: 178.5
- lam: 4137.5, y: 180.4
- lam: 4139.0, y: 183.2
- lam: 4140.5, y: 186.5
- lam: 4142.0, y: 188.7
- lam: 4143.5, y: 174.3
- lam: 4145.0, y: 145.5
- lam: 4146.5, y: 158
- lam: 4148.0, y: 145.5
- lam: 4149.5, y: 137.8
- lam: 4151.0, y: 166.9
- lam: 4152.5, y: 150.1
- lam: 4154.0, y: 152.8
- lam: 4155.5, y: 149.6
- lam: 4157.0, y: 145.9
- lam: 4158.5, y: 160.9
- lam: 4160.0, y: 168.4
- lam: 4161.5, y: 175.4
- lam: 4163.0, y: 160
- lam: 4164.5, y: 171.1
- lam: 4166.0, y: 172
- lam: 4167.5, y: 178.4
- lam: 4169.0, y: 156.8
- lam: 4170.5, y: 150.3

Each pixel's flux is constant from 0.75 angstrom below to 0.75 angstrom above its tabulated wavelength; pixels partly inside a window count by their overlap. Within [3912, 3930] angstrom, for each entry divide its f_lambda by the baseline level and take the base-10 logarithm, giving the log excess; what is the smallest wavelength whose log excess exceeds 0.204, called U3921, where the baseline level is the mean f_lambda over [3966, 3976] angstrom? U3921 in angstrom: 3912.5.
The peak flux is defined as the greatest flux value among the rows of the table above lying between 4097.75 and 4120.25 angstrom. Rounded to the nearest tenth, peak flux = 167.8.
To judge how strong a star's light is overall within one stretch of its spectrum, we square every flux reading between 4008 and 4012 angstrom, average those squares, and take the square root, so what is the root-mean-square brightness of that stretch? 181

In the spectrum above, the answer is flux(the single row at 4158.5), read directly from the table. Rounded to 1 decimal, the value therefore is 160.9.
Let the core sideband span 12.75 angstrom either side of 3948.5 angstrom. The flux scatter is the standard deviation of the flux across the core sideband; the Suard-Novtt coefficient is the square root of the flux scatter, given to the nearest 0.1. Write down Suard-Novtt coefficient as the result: 4.3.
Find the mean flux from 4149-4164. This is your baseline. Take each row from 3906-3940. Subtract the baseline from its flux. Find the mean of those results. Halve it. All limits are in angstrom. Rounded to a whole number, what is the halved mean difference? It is -7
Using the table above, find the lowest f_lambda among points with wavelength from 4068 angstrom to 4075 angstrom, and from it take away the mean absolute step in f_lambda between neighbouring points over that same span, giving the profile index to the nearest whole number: 159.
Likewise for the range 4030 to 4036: 158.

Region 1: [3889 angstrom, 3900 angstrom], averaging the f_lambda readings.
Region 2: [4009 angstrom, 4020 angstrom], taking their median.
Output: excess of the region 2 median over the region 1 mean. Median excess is 57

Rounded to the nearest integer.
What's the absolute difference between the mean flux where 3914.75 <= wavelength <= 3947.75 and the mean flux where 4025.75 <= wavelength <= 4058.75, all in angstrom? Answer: 35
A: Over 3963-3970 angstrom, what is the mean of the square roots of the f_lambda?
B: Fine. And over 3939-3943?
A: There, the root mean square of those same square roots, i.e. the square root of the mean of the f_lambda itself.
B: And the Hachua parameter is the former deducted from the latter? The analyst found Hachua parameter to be 2.0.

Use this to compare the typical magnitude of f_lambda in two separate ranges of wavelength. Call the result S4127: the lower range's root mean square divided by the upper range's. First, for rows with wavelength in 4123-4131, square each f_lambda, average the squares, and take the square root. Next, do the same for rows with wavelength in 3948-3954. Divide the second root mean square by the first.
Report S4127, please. 0.88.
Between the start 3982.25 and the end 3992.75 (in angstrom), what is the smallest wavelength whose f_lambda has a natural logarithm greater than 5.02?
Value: 3983.0 angstrom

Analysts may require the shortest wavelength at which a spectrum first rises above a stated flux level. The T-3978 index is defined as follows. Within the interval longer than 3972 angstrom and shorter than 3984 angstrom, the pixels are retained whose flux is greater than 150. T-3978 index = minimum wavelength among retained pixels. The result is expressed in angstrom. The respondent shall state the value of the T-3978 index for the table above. 3981.5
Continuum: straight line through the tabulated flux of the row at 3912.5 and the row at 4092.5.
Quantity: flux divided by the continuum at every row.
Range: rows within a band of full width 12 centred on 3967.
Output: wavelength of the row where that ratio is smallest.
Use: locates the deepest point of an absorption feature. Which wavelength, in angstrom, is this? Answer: 3971.0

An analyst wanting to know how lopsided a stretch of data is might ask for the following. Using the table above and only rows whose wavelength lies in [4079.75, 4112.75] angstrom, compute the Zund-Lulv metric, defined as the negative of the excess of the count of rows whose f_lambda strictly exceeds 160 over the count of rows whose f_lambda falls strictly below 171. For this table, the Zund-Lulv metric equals 16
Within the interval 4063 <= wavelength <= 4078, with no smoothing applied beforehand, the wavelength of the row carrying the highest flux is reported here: 4065.5 angstrom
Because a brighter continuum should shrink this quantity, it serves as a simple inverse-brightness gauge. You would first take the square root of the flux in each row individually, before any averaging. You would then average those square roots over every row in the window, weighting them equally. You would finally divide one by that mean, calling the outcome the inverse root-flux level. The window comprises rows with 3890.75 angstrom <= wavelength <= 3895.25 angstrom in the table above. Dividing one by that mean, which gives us 0.096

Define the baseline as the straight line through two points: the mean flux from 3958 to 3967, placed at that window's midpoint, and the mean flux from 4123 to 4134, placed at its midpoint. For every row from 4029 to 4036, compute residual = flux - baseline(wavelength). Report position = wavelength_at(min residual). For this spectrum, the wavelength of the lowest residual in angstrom 4031.0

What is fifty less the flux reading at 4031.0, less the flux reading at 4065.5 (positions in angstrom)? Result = -318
